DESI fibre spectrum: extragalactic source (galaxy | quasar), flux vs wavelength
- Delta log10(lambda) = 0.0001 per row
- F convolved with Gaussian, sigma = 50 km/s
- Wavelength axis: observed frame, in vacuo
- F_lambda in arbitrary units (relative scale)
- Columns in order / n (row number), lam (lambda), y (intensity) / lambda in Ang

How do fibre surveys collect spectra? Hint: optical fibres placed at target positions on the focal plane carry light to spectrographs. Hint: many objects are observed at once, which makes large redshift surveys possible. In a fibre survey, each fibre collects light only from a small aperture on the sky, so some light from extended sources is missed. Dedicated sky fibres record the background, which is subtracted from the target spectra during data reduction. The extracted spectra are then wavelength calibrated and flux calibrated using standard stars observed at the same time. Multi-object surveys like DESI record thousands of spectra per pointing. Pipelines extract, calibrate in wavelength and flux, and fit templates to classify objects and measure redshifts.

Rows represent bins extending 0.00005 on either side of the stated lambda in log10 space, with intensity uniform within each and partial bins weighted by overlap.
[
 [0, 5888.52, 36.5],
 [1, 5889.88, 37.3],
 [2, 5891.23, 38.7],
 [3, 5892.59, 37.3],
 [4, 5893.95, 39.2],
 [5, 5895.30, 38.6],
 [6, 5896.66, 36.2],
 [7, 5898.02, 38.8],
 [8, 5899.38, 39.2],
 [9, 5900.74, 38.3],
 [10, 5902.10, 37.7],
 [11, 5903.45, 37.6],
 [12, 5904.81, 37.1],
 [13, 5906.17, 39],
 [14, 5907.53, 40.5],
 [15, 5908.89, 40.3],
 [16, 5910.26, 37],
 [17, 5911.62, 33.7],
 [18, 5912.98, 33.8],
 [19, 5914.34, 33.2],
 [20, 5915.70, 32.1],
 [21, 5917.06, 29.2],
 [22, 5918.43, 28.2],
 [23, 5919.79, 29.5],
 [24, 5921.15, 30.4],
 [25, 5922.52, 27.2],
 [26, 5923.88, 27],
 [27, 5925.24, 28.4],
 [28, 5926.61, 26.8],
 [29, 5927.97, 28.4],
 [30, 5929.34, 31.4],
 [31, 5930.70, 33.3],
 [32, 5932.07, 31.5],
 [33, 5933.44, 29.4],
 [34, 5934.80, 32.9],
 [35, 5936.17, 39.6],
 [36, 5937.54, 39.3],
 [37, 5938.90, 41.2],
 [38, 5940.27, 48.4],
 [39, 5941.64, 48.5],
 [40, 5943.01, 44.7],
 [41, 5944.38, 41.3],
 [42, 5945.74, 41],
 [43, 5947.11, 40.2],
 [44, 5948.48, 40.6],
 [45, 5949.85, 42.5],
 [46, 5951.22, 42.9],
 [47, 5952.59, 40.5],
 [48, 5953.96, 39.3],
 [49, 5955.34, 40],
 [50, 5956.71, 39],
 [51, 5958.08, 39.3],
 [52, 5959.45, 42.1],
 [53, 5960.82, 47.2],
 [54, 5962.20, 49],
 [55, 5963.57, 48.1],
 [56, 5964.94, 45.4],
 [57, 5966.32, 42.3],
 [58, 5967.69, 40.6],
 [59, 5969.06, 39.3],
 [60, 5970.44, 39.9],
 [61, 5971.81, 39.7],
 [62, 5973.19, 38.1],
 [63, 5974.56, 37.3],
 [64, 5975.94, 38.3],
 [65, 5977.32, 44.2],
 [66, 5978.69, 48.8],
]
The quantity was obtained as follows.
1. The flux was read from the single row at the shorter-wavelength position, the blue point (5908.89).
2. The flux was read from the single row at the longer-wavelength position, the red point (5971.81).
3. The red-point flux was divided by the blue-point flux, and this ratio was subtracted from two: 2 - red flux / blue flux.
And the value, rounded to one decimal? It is 1.0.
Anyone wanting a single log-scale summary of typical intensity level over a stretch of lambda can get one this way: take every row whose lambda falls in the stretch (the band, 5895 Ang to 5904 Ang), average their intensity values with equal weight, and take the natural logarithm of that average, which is 3.64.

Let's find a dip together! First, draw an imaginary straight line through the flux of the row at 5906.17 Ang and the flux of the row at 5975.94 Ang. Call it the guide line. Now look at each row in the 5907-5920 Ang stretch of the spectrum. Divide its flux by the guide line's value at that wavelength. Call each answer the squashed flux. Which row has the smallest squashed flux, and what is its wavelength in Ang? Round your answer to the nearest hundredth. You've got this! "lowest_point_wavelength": 5918.43 Ang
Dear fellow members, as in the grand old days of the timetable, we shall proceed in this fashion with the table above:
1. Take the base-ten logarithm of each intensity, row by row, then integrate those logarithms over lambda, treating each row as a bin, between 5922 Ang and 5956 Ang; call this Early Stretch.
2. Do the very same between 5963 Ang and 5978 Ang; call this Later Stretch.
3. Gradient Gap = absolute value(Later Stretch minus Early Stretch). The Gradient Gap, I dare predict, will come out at 29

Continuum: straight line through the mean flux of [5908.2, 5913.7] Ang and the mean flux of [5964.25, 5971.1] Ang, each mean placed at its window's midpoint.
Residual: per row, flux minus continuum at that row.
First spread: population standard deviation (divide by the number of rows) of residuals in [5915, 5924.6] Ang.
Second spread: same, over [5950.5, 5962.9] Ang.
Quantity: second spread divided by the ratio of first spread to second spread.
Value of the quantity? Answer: 5.6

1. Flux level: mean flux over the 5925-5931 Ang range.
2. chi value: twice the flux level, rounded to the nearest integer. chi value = 59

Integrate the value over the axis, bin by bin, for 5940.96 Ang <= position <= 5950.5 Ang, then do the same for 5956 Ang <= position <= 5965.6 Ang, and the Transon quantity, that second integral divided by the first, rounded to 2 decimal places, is 1.04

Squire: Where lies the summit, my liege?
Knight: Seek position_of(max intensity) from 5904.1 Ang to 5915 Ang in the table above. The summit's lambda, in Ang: 5907.53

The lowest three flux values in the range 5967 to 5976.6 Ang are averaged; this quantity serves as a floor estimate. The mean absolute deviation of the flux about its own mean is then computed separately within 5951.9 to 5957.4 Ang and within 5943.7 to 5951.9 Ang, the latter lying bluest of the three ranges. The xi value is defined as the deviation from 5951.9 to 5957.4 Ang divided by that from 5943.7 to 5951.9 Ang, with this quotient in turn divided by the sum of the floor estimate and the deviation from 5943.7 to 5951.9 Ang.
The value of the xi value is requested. 0.017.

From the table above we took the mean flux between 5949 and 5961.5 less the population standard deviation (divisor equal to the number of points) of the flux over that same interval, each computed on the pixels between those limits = 39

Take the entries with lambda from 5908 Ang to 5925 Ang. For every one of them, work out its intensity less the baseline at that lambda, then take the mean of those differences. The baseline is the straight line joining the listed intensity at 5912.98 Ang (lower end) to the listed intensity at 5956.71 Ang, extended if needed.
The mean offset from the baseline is -2.4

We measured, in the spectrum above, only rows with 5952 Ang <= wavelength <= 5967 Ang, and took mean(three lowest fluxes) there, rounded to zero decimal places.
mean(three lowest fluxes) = 39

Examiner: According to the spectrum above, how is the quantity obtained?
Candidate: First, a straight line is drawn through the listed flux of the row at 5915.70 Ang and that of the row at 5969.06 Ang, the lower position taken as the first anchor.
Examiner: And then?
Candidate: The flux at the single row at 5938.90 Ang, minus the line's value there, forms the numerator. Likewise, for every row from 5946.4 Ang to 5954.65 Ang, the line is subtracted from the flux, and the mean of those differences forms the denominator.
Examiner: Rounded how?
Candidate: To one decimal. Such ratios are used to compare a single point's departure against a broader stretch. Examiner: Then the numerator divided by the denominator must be 1.4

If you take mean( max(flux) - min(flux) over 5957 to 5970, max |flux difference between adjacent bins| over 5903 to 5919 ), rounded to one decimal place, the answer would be 6.5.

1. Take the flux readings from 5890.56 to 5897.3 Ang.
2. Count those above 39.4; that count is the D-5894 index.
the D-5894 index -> 0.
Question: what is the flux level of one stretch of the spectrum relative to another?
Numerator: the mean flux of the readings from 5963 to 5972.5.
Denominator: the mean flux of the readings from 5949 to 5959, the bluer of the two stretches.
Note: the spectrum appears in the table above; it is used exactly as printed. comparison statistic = 1.04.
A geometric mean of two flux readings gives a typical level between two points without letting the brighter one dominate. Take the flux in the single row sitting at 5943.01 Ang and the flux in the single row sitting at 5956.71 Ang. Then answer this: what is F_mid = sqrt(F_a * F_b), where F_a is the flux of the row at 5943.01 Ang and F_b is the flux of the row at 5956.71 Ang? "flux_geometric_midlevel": 42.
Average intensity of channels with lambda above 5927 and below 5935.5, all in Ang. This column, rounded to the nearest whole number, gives 31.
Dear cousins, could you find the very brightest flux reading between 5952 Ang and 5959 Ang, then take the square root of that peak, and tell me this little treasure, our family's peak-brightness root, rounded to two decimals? 6.36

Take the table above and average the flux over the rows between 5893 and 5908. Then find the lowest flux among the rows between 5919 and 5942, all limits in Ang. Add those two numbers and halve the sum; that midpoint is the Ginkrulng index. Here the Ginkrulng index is 33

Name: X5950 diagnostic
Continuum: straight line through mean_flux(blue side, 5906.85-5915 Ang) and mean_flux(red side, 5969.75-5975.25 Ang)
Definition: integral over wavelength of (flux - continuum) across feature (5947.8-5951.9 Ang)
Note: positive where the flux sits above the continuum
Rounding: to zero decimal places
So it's 17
